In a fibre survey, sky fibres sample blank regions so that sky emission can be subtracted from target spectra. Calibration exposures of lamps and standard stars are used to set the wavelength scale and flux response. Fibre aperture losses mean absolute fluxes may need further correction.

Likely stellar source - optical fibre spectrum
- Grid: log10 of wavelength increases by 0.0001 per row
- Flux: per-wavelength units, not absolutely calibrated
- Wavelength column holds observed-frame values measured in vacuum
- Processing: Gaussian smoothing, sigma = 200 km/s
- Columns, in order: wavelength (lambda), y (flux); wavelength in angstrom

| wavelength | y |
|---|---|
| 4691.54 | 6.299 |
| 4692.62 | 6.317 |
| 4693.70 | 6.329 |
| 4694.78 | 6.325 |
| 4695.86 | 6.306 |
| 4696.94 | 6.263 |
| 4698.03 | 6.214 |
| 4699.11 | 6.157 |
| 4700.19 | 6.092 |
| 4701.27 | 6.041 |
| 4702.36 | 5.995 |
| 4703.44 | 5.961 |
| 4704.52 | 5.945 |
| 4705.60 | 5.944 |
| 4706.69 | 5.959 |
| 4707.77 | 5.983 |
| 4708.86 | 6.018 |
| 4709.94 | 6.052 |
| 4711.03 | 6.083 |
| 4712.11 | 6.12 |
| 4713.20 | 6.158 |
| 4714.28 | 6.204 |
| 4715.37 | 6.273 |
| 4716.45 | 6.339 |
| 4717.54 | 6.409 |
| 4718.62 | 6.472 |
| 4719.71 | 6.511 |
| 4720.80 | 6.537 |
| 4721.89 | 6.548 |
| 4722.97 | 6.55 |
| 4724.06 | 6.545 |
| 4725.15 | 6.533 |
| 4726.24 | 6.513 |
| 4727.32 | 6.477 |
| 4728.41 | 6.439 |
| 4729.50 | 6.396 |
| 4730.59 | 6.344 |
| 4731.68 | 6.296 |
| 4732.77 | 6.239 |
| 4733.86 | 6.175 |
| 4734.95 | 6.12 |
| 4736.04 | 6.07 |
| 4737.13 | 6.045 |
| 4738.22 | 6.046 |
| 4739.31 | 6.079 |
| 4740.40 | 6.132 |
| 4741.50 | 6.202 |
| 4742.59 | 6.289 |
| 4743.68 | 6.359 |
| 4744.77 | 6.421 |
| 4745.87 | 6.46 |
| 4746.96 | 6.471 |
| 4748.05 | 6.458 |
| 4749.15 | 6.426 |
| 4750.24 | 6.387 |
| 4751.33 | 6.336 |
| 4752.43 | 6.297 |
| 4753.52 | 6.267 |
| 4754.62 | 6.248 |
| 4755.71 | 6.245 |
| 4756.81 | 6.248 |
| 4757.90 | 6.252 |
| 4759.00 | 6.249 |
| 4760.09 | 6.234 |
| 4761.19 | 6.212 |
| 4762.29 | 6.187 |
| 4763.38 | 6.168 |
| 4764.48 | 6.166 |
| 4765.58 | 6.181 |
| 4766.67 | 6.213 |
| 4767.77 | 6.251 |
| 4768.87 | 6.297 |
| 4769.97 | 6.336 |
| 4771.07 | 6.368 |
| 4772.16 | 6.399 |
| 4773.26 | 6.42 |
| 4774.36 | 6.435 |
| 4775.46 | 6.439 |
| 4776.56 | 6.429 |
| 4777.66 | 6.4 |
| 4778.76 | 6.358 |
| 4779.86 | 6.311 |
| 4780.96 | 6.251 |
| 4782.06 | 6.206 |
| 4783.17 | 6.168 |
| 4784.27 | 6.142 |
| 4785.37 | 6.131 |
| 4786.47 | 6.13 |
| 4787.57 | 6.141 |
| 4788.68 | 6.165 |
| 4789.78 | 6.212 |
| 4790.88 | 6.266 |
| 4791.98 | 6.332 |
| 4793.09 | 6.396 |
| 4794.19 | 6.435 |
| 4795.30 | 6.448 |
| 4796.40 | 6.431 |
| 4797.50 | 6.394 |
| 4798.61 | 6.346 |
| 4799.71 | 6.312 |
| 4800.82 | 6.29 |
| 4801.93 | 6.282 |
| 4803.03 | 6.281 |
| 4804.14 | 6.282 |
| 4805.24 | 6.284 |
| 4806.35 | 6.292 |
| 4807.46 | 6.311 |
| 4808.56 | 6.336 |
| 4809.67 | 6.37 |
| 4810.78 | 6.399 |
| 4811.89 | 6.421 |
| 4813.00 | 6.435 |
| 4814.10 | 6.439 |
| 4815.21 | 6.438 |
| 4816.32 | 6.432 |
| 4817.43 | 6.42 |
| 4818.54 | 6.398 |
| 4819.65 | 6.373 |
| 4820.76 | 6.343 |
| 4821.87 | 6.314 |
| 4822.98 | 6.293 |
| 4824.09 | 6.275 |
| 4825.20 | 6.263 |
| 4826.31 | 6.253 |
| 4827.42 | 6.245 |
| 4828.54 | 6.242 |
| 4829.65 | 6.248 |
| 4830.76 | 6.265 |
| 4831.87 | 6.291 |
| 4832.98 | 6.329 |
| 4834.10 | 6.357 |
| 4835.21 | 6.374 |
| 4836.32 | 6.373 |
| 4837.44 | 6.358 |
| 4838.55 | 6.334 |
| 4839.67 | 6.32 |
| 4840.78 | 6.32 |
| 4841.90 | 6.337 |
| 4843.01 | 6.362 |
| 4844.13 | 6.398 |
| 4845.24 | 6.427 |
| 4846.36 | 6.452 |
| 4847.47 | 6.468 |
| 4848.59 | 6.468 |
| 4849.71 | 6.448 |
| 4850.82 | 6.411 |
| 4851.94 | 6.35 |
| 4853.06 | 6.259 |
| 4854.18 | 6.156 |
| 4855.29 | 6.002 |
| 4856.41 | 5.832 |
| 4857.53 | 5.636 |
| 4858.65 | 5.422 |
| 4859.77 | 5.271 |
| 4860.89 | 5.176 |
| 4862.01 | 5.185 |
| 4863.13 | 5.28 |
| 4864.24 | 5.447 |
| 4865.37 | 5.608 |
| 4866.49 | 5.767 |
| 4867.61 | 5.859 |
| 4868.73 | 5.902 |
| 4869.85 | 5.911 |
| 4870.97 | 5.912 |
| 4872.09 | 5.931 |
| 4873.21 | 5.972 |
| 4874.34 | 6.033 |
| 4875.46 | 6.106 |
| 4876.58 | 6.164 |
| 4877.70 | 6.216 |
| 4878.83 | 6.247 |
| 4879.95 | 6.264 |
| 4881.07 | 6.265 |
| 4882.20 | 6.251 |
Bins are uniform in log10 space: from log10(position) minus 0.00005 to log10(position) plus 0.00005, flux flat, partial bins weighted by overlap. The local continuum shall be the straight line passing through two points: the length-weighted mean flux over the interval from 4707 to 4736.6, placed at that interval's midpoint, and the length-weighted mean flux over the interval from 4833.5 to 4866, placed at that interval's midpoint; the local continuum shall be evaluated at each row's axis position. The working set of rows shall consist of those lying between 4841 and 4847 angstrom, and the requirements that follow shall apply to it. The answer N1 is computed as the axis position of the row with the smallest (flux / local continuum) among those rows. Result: 4841.90 angstrom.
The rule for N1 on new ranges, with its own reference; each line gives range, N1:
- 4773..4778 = 4777.66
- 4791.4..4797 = 4791.98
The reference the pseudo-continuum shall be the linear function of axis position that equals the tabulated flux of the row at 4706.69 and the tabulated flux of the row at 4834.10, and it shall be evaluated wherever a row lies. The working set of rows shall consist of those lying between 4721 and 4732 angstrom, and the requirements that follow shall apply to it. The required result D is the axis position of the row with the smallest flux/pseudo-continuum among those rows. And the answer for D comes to 4731.68 angstrom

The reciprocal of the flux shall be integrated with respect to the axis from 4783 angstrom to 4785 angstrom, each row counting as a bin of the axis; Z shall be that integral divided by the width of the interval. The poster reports 0.163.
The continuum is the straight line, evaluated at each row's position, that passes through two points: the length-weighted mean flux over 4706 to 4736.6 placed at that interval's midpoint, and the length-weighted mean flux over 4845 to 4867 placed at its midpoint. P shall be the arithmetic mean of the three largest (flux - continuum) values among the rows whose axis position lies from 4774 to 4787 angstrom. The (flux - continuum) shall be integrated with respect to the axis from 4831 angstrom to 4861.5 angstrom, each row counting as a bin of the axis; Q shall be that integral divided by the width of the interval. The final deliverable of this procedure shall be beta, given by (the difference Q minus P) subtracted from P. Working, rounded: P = 0.30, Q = 0.26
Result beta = 0.3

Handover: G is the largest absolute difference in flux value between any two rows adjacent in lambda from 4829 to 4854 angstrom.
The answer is 0.091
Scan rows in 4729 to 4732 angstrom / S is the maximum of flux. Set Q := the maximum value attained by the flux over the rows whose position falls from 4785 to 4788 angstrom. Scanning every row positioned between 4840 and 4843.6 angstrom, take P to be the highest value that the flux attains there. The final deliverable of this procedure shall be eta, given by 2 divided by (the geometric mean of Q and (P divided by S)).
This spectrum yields 0.809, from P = 6.362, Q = 6.141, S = 6.396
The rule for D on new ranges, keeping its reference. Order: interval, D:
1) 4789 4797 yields 4789.78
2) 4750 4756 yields 4755.71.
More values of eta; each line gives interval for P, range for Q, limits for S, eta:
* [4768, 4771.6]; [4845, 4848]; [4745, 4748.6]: 0.793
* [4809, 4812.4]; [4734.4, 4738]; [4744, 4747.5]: 0.812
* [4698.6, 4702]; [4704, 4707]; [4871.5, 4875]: 0.811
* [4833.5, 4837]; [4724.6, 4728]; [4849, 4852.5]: 0.787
